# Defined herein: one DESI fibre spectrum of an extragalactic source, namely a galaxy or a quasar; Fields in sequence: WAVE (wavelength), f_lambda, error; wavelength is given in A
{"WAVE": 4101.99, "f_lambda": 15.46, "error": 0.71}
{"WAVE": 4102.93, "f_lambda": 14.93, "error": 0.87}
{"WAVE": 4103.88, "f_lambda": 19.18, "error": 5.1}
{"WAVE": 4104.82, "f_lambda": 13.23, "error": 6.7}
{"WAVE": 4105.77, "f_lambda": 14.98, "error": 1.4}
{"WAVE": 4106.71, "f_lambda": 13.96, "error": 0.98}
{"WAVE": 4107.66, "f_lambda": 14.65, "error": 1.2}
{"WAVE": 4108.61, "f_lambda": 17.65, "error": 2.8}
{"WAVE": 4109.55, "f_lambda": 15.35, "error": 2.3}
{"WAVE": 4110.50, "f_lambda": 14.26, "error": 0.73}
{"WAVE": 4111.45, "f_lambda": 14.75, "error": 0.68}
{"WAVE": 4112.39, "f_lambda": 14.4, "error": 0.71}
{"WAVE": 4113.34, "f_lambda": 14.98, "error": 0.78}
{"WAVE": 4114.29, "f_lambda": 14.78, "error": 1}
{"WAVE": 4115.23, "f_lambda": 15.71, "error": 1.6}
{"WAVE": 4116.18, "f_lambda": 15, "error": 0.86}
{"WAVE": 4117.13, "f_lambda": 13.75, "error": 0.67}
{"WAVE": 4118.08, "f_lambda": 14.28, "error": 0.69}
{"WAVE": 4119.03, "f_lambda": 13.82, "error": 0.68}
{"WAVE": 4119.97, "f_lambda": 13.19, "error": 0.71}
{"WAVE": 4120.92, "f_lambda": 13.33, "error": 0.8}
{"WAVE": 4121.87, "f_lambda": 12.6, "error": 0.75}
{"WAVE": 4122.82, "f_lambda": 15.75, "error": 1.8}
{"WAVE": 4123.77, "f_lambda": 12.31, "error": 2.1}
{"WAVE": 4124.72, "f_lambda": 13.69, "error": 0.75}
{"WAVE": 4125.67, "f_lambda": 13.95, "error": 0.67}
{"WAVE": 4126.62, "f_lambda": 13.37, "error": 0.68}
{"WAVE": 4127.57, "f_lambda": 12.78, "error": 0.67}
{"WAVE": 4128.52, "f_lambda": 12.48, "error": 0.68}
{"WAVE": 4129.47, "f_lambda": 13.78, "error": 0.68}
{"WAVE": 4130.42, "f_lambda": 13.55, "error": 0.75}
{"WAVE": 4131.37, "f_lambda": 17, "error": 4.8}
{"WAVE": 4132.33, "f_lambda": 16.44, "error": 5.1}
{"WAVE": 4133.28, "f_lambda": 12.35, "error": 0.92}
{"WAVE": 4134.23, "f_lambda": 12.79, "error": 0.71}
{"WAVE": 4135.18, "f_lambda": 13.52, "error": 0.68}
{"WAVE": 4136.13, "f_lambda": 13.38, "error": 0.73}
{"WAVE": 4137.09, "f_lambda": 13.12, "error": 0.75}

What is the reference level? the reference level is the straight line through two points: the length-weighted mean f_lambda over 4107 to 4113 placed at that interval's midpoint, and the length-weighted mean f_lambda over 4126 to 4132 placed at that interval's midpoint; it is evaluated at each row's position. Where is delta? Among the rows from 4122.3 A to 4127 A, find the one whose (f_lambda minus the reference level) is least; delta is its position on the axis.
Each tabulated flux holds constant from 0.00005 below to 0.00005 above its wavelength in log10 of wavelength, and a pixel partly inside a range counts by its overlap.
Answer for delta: 4123.77 A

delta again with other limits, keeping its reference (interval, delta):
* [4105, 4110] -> 4106.71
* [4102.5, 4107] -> 4104.82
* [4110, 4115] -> 4110.50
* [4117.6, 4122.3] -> 4121.87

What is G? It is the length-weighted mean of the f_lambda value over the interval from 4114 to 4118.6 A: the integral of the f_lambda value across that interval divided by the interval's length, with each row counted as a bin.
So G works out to 14.7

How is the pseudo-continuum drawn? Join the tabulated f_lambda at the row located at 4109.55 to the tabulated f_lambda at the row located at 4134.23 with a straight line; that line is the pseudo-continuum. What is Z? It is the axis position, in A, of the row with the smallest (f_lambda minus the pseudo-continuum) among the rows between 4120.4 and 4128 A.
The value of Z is 4123.77 A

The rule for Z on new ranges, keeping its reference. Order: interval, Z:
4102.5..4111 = 4104.82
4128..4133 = 4128.52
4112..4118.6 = 4117.13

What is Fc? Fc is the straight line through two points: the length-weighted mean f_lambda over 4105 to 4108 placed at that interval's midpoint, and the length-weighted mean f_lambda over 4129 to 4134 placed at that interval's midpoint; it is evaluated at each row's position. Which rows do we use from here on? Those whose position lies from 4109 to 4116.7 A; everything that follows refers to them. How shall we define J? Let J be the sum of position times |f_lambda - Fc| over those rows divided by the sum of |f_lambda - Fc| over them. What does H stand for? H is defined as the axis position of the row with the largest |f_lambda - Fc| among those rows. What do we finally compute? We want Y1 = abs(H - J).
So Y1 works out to 2.0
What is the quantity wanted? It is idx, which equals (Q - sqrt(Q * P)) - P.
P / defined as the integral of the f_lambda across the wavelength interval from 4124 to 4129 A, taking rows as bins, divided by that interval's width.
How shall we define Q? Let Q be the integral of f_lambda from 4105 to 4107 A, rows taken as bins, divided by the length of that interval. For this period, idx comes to -12.6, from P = 13.2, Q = 14.3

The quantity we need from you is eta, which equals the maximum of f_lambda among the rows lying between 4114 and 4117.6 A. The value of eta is 15.71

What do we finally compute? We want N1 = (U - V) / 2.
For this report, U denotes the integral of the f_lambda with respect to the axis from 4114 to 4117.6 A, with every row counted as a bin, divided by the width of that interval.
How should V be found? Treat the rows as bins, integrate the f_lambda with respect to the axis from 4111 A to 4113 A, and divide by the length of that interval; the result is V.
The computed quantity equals 0.1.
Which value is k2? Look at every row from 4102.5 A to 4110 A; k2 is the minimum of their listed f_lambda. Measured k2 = 13.23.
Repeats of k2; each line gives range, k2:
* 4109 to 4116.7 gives 14.26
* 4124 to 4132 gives 12.48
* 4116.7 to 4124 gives 12.31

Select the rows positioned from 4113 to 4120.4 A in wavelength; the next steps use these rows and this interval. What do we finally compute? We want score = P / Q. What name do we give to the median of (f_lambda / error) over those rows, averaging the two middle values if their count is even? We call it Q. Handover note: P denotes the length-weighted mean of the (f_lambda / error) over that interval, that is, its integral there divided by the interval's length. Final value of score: 0.93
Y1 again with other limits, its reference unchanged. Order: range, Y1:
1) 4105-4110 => 0.3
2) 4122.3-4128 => 1.4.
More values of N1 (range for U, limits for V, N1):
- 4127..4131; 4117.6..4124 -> -0.2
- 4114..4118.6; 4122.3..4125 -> 0.4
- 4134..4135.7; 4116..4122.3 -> -0.2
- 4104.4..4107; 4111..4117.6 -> -0.3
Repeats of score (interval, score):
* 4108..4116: 0.87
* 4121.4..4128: 0.85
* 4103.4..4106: 1.33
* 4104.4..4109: 0.86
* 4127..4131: 0.99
